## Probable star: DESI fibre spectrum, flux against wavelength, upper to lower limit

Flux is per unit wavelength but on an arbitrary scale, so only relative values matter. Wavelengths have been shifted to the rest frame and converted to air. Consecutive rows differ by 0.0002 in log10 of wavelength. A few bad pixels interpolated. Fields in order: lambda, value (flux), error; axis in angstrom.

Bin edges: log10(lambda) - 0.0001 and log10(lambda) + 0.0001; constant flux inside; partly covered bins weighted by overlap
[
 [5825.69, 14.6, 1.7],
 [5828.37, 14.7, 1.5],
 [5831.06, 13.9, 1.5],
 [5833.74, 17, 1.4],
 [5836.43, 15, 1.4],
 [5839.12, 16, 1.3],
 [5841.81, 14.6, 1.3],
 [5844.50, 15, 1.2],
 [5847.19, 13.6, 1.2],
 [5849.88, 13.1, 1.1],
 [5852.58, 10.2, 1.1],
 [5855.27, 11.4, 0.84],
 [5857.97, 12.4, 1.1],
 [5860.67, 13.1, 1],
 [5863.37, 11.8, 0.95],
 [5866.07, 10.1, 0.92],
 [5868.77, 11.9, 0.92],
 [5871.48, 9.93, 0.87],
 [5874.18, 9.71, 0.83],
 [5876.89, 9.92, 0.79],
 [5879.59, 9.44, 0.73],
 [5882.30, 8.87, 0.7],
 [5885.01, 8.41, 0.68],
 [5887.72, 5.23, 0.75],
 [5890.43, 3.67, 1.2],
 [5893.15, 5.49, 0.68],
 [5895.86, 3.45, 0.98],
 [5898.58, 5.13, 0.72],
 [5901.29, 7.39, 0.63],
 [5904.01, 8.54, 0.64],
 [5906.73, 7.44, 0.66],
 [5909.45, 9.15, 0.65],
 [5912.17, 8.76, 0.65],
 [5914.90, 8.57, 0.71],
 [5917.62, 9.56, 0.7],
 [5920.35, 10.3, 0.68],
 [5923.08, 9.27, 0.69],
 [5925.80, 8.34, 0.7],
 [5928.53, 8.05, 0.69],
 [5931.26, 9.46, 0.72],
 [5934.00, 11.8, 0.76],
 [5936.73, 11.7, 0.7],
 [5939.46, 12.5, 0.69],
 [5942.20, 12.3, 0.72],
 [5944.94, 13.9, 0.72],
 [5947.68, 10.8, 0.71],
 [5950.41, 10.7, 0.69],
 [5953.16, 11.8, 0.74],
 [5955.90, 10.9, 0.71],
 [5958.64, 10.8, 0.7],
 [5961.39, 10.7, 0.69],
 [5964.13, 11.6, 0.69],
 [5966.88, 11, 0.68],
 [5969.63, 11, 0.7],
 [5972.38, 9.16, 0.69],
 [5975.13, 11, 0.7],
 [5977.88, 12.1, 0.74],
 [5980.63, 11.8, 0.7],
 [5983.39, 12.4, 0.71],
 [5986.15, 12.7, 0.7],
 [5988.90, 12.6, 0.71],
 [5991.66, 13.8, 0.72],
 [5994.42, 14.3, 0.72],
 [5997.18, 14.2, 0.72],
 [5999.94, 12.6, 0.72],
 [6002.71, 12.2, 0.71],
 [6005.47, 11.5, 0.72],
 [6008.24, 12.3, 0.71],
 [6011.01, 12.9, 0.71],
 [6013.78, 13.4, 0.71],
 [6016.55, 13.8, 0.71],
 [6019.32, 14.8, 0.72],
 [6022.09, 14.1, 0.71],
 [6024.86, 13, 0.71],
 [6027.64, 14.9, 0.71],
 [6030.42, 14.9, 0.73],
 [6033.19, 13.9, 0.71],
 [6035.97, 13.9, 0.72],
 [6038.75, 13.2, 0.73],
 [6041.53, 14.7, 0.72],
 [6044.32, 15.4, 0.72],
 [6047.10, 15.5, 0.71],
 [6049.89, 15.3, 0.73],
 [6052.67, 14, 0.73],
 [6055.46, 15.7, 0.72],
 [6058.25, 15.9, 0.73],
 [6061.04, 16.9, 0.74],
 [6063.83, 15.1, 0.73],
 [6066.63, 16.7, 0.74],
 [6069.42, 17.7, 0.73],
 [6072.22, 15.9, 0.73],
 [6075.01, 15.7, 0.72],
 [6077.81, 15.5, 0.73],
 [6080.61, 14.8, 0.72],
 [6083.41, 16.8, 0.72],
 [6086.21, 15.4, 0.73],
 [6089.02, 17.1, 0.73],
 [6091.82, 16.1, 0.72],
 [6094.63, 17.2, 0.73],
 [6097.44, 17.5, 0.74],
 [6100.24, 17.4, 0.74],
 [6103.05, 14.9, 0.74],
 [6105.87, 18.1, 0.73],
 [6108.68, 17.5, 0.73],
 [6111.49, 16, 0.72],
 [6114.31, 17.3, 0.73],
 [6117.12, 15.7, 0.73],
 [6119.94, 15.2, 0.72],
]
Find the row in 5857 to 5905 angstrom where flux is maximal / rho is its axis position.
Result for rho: 5860.67 angstrom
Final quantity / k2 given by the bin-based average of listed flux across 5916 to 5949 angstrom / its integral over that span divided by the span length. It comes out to 10.6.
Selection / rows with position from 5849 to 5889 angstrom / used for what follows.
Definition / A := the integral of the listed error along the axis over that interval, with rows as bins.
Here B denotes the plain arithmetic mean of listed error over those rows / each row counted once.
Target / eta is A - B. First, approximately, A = 35.3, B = 0.885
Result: 34.4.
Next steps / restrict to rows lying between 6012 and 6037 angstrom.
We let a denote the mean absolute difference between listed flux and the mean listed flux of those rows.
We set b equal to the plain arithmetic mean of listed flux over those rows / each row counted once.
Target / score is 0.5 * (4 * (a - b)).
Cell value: -27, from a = 0.53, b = 14.1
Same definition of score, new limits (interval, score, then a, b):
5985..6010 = -24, 0.79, 12.9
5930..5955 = -22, 0.89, 11.7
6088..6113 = -32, 0.80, 16.9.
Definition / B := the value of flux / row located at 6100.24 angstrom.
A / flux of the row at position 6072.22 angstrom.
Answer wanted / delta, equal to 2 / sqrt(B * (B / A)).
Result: 0.46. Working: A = 15.9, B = 17.4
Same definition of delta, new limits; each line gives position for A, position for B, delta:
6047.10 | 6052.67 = 0.56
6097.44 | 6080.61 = 0.57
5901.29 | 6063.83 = 0.36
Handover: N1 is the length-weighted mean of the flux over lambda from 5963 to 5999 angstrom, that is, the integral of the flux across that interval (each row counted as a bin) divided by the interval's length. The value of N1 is 12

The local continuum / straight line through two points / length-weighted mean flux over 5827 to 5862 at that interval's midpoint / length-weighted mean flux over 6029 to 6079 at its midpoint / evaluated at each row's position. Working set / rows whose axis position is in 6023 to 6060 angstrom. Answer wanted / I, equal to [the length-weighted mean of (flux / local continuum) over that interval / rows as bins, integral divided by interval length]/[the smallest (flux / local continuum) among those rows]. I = 1.12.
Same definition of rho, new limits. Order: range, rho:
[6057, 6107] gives 6105.87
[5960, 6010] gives 5994.42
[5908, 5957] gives 5944.94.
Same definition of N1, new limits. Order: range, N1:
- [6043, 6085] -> 16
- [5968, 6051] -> 13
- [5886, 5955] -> 9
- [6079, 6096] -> 16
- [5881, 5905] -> 6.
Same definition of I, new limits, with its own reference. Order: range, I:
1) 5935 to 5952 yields 1.12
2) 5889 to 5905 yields 1.60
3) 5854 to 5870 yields 1.17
